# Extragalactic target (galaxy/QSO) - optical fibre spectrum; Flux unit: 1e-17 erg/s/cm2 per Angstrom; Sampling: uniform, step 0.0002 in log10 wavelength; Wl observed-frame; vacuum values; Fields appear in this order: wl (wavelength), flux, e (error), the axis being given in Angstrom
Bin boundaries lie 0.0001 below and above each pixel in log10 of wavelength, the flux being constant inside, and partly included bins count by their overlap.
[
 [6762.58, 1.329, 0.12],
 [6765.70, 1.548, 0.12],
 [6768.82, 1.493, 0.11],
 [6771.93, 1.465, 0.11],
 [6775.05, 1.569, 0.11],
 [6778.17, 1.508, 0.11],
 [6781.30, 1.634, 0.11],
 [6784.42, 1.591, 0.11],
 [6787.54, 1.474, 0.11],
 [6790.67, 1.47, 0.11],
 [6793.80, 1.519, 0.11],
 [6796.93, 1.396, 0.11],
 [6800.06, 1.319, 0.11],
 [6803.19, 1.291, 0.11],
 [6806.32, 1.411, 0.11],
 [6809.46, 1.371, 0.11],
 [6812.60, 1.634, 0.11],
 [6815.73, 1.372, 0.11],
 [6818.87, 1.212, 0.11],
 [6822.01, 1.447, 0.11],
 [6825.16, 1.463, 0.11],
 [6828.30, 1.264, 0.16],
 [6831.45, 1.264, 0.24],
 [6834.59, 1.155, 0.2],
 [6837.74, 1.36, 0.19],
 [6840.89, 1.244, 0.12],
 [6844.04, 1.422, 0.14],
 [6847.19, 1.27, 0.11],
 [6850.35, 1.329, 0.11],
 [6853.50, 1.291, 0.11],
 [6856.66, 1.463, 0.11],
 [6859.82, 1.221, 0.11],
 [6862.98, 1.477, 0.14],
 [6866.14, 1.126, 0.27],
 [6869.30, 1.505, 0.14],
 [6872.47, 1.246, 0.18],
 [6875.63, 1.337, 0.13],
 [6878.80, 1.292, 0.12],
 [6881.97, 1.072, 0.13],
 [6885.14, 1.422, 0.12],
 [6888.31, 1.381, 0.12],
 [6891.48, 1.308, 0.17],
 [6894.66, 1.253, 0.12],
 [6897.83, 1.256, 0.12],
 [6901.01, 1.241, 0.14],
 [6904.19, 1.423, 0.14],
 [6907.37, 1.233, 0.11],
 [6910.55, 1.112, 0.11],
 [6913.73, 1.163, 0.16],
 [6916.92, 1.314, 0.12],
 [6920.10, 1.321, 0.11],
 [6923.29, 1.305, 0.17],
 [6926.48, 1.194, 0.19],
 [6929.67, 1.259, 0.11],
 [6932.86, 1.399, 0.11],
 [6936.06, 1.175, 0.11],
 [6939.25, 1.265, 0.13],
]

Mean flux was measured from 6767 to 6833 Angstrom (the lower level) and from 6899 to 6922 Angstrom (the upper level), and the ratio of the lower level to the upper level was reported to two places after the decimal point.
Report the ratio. 1.14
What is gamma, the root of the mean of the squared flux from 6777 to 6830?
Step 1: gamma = 1.44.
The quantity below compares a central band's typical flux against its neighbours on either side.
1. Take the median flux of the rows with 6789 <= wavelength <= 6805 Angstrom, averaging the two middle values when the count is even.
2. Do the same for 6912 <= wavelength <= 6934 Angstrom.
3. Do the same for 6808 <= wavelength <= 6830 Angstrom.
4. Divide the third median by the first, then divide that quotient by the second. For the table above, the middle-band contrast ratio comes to 0.753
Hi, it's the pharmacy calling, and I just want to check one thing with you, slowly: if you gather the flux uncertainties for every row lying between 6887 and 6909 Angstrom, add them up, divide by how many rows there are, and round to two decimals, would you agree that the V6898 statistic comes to 0.13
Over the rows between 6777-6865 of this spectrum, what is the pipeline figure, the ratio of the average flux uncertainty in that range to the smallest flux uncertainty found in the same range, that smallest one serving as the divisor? 1.14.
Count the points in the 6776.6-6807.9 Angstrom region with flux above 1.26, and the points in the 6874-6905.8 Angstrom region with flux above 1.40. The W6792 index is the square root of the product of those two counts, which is 4.5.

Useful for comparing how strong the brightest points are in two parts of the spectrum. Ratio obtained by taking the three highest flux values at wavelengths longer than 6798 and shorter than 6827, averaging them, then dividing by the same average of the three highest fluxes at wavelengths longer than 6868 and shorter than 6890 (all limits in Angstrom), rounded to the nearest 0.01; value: 1.05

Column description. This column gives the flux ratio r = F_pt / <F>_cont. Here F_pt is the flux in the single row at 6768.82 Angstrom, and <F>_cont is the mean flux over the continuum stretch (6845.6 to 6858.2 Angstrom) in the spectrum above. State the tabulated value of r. 1.12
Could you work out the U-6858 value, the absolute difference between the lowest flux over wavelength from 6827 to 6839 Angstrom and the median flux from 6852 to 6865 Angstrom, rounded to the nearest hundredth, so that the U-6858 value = 0.22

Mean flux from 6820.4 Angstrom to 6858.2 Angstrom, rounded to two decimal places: 1.33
